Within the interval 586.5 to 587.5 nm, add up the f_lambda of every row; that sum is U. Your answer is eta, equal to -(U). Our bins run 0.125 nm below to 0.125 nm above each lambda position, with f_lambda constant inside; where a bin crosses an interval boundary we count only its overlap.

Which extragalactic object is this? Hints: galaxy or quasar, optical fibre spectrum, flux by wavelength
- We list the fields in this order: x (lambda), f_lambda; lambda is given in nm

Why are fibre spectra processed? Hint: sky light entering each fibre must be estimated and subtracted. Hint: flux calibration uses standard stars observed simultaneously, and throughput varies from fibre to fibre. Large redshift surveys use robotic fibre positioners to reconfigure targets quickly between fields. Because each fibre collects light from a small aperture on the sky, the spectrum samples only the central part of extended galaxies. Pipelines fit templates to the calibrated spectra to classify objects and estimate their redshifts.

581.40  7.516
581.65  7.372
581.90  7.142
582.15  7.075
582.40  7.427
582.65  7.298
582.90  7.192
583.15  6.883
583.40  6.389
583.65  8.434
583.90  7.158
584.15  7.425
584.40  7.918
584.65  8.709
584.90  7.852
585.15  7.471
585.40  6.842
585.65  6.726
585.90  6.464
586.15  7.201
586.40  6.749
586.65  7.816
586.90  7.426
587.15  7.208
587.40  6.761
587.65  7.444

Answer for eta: -29.2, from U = 29.2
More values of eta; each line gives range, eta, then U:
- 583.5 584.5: -30.9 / 30.9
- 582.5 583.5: -27.8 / 27.8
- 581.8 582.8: -28.9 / 28.9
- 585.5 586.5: -27.1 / 27.1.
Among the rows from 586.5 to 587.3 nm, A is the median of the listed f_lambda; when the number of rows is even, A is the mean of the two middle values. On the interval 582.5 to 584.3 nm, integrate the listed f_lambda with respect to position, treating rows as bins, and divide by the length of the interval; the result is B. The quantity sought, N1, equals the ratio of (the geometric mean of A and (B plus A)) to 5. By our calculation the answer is 2.09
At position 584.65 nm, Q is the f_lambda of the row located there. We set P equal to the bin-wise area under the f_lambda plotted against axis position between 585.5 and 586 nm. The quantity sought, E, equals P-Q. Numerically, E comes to -5.4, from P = 3.31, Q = 8.709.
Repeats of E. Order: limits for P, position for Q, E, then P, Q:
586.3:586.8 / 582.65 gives -3.6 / 3.66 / 7.298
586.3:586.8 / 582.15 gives -3.4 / 3.66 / 7.075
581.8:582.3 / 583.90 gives -3.6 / 3.56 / 7.158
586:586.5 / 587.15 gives -3.7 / 3.48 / 7.208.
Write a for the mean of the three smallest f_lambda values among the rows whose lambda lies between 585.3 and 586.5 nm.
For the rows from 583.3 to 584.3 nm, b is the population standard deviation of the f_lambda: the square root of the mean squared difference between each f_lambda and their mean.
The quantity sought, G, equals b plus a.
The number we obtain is 7.38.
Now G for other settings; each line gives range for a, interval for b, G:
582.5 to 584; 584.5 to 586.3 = 7.52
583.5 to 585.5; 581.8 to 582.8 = 7.28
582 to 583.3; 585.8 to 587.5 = 7.48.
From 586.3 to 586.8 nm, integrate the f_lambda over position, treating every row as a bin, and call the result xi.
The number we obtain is 3.66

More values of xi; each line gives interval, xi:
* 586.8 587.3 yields 3.64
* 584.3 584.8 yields 4.16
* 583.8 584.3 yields 3.66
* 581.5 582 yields 3.64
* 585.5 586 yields 3.31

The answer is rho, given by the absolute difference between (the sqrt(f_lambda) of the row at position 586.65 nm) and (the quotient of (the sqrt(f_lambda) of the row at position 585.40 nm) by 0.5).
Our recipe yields 2.44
